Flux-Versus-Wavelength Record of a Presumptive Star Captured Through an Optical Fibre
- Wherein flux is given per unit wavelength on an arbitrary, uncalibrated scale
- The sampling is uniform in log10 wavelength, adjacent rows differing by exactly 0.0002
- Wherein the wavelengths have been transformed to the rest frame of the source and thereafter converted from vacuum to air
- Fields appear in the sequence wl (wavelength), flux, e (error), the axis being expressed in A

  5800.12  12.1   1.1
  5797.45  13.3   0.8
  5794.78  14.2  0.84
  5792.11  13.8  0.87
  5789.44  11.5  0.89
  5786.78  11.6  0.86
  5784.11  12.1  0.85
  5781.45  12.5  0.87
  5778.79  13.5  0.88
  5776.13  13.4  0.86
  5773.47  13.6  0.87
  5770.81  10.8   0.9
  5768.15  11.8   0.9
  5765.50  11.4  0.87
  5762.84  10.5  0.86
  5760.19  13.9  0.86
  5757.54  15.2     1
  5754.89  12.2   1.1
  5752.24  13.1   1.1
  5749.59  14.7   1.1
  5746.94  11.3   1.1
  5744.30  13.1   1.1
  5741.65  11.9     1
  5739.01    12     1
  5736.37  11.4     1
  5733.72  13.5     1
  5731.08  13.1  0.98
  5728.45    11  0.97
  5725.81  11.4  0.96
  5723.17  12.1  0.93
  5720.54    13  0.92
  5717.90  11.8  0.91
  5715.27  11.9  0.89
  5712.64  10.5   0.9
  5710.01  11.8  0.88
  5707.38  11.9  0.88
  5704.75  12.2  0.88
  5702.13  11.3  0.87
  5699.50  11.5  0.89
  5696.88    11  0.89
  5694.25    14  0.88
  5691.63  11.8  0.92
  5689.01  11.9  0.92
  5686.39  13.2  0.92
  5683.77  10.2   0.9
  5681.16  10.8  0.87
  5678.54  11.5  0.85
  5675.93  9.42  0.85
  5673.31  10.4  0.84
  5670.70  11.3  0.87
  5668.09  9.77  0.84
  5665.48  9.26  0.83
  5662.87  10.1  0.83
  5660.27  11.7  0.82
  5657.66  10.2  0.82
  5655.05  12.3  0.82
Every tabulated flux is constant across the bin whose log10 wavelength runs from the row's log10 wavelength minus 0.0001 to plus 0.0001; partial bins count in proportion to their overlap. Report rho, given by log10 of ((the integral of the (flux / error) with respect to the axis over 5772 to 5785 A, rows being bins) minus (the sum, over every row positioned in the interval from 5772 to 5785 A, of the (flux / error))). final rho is 2.080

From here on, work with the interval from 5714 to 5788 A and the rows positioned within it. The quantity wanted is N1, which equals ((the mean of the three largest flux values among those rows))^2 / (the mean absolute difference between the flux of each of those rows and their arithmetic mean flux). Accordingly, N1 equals 220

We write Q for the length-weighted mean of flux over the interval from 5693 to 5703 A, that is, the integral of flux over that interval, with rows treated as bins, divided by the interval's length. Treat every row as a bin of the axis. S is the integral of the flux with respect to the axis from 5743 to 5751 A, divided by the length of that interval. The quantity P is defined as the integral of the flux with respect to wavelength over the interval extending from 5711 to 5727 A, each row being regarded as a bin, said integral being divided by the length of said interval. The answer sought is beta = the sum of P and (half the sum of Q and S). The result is 24.3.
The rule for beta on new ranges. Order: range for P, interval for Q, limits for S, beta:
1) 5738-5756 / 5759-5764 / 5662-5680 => 23.9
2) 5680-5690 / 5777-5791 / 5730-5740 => 23.9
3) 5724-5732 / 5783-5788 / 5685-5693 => 23.9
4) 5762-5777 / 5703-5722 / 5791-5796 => 24.8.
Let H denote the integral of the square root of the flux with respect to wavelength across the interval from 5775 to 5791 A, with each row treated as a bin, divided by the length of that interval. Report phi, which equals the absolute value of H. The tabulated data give 3.53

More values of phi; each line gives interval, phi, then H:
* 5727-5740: 3.49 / 3.49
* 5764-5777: 3.48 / 3.48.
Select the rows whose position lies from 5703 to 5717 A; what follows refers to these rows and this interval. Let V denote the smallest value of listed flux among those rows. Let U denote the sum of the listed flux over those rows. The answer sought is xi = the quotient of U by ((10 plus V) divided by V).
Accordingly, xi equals 29.9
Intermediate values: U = 58.3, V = 10.5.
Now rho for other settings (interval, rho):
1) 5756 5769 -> 2.047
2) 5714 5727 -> 2.020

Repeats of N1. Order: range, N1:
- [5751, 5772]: 155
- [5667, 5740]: 227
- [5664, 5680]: 155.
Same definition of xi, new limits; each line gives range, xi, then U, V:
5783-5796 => 33.8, 63.2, 11.5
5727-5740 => 32.0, 61.0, 11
